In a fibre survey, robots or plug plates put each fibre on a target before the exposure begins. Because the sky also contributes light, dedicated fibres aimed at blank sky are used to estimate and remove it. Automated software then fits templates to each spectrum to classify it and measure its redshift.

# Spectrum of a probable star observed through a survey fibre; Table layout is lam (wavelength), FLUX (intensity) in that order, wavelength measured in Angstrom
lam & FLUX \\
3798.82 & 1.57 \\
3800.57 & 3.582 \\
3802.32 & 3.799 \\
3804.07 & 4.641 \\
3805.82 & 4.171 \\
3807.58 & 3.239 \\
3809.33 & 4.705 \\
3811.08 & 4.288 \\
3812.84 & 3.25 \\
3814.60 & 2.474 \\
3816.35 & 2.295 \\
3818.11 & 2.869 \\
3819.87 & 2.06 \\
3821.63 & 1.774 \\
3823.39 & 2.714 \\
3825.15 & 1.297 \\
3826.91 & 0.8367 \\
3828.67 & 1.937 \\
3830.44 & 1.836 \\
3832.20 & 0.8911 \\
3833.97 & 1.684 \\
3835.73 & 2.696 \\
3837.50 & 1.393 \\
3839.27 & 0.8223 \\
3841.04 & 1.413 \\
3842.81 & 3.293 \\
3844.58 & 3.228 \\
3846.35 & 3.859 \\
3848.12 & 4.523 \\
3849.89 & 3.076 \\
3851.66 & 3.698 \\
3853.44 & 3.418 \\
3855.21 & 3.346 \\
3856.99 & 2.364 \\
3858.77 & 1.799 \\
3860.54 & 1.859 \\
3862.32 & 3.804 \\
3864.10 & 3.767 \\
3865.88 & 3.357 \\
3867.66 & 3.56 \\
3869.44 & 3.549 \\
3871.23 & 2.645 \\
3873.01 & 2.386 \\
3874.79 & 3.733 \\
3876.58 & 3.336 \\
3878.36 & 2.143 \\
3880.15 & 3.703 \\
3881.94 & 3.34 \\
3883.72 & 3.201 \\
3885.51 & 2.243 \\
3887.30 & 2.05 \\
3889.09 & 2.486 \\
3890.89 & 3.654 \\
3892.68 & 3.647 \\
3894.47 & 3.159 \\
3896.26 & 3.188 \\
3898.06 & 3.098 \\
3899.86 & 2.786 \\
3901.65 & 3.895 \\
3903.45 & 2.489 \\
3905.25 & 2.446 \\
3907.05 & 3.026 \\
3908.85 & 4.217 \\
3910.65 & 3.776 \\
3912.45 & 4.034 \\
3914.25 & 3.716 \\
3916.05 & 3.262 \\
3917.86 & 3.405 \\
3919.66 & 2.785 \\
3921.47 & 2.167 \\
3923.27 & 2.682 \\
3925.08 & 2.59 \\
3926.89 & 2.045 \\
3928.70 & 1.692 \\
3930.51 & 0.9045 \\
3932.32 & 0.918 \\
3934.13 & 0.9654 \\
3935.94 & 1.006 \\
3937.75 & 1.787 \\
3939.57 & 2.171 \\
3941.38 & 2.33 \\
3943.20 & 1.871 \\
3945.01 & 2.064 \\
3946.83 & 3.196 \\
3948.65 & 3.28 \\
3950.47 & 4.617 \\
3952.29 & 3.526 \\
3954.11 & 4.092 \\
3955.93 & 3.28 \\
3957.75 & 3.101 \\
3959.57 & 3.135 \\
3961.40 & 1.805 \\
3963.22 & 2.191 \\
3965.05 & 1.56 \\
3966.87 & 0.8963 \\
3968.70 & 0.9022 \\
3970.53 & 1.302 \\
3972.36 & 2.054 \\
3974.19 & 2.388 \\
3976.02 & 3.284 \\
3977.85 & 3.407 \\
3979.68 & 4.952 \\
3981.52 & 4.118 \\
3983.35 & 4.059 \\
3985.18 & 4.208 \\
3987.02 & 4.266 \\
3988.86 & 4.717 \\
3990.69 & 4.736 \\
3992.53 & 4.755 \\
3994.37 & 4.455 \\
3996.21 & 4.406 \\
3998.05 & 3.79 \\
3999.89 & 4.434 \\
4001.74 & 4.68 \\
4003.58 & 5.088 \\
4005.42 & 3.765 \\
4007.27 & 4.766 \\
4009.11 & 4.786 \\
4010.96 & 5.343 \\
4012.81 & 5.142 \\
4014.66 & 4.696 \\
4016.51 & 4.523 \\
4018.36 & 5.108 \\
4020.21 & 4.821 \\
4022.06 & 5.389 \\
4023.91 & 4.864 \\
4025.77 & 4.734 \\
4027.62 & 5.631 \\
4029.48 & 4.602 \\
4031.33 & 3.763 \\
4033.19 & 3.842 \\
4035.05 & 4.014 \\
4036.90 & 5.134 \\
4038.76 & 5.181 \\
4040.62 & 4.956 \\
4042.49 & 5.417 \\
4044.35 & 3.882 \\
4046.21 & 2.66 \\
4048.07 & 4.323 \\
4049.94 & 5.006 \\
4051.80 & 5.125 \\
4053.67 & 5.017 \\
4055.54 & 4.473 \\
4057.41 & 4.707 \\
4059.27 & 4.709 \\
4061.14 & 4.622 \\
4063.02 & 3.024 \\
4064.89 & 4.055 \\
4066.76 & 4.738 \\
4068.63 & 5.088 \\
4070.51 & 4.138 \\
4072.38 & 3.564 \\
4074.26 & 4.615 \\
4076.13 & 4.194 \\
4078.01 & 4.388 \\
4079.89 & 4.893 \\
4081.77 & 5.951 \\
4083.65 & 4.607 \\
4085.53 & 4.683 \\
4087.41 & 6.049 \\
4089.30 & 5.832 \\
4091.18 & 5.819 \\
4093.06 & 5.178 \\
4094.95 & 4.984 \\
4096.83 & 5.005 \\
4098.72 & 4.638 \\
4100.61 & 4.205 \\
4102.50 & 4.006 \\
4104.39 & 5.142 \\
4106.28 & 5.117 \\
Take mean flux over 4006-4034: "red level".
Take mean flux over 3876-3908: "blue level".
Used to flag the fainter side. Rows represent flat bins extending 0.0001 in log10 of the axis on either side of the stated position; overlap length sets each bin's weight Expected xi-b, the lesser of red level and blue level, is 2.99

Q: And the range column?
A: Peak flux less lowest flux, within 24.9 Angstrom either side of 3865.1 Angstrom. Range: 3.11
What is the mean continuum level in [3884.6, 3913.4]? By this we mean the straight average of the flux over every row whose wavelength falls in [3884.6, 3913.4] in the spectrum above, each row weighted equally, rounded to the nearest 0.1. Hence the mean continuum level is 3.1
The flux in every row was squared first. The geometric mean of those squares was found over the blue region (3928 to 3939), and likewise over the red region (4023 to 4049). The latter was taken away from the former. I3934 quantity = -18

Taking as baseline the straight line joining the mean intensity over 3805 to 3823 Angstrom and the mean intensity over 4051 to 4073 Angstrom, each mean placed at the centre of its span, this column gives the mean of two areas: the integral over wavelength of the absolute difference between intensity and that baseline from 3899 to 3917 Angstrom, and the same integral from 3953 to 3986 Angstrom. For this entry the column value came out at 26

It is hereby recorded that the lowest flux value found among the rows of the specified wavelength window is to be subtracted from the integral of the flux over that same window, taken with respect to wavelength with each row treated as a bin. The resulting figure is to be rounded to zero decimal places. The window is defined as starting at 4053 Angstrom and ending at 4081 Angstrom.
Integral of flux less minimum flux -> 121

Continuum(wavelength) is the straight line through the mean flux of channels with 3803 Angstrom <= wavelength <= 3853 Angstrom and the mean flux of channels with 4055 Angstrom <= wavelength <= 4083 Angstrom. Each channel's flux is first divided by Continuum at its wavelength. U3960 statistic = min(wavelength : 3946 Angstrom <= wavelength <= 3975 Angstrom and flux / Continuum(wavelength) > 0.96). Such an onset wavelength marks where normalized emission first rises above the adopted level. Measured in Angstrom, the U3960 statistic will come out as 3950.47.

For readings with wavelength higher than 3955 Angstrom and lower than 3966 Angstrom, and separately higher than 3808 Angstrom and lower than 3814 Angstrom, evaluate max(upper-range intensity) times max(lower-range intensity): 15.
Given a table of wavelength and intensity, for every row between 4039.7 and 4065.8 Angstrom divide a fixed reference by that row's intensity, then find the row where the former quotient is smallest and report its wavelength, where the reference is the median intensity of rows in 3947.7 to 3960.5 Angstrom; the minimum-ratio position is 4042.49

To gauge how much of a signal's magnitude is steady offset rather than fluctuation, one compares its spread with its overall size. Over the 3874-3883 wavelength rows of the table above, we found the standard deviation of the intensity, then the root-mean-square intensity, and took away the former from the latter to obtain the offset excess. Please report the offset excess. 2.7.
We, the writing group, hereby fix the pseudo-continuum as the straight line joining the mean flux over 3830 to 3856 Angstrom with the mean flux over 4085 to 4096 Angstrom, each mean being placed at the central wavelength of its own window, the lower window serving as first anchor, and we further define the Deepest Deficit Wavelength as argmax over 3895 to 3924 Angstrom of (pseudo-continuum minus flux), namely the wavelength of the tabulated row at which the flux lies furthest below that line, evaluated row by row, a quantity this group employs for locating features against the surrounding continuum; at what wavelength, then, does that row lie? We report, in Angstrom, 3921.47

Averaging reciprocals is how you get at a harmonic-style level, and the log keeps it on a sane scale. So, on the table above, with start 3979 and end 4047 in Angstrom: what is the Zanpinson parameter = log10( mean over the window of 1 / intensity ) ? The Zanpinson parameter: -0.65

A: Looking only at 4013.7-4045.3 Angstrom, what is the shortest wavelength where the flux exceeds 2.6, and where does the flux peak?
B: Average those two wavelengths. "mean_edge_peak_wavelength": 4021.1 Angstrom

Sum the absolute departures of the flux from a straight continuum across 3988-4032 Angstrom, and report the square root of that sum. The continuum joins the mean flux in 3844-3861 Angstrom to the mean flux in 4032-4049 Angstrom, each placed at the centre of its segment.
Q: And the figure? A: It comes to 3.9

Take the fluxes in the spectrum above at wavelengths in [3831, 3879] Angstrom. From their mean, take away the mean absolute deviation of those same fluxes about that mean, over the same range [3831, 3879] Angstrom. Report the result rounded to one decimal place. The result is 1.9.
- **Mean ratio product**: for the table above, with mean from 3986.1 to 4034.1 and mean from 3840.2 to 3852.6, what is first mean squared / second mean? 6.6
